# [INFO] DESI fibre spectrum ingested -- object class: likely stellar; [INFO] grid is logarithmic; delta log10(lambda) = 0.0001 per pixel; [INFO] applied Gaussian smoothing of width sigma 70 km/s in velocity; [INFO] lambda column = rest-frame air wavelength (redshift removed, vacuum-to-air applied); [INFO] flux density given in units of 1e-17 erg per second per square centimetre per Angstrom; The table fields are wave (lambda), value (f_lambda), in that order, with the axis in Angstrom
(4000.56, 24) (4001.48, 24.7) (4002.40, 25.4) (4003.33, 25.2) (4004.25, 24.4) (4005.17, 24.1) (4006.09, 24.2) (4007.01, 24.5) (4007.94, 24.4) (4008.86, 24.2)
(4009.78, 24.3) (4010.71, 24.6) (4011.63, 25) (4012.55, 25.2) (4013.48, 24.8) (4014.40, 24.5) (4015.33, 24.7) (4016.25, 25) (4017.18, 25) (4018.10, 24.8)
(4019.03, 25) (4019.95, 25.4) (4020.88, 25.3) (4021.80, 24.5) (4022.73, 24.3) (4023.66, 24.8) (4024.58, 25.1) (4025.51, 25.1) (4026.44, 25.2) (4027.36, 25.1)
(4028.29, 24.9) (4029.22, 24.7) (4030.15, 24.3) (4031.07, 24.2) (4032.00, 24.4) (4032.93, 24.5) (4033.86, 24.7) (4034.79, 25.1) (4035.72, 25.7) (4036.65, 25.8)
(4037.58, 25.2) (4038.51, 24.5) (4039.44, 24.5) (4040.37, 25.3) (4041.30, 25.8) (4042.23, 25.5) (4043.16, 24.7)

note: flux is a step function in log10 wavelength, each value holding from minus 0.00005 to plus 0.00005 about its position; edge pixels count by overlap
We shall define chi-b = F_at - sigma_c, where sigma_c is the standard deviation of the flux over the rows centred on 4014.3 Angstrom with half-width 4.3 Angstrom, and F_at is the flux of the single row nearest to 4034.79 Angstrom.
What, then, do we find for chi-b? 24.9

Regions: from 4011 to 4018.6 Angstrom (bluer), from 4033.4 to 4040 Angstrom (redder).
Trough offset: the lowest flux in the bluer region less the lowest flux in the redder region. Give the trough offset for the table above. 0.0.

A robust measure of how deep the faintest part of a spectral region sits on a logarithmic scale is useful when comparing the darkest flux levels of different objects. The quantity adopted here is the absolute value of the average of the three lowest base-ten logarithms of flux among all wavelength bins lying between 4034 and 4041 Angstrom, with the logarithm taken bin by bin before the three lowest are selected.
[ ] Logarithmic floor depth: 1.393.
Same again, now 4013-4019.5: 1.392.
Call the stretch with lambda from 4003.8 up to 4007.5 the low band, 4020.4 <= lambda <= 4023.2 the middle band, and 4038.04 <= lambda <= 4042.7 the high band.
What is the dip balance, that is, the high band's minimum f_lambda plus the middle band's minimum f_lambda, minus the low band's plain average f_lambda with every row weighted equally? 24.5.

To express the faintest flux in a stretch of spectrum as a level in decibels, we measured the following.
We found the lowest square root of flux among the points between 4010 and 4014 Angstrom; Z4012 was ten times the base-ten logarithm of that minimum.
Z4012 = 6.95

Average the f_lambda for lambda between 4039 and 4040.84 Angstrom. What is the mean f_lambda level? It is 24.9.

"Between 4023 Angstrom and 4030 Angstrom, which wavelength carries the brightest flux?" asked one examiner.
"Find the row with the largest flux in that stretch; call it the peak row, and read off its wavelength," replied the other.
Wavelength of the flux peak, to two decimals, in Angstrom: 4026.44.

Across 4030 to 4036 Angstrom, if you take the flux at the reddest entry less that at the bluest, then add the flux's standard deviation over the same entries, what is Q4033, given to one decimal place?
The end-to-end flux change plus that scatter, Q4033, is 1.9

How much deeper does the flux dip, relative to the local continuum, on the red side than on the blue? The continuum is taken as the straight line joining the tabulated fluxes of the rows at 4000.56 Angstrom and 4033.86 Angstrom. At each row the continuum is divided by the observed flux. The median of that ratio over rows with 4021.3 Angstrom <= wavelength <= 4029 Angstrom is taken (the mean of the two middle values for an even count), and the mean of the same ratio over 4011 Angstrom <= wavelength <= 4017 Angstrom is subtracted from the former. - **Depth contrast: 0.006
